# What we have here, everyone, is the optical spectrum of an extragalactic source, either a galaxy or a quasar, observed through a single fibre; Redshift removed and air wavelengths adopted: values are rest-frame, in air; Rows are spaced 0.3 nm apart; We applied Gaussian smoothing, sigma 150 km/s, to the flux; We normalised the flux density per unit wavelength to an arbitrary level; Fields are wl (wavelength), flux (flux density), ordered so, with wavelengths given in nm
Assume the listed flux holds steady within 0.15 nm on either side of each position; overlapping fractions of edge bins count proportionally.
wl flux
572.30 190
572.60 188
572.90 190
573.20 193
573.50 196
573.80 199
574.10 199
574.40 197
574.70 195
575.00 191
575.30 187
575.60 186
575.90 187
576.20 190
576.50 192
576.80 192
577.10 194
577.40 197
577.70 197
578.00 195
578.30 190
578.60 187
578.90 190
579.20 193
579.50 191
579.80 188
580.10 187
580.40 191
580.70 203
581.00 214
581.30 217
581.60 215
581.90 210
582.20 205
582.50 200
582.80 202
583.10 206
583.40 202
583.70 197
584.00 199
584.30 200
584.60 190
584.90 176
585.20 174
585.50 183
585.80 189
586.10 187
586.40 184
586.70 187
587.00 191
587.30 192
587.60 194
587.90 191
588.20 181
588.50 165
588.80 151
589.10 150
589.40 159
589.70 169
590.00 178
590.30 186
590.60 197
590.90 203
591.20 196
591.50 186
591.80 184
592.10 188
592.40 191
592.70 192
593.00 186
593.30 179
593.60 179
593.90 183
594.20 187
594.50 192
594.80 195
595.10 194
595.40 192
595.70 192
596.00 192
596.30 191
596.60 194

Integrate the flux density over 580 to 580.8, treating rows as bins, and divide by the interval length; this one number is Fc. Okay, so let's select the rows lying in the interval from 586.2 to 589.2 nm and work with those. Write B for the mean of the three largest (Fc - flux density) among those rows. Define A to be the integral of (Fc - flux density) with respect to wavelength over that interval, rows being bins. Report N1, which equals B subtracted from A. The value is 4.7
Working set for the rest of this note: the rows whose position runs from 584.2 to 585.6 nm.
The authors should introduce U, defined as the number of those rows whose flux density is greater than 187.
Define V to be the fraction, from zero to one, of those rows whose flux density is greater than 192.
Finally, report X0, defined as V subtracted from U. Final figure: 1.8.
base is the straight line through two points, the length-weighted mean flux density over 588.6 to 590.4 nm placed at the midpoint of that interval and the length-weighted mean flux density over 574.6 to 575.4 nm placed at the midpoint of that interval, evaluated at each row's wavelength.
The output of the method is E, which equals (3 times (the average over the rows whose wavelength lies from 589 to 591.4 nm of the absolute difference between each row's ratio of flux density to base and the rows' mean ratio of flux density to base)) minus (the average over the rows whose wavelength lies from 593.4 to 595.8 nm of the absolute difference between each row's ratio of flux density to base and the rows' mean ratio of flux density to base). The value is 0.27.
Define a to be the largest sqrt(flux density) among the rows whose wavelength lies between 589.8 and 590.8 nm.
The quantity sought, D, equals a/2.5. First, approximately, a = 14.0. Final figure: 5.61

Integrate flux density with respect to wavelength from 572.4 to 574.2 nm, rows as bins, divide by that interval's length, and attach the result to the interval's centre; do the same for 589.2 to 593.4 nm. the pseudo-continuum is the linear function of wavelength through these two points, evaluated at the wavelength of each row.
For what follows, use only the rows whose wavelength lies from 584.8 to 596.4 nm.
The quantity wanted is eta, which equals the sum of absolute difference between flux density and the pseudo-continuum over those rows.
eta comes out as 351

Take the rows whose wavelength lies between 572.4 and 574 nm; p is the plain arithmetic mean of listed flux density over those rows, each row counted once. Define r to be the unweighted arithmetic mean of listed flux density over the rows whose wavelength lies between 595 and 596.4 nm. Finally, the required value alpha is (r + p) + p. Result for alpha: 579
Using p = 193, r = 192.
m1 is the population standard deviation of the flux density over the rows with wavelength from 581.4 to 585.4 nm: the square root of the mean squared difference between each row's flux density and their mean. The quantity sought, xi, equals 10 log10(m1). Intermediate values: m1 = 11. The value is 10.6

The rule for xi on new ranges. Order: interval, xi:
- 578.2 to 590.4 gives 11.8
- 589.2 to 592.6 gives 10.8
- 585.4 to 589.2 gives 11.6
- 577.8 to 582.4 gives 10.3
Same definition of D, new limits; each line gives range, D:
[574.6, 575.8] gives 5.59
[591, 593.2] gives 5.60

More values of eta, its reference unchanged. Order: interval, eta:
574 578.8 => 56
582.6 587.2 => 115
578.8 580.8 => 23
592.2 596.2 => 89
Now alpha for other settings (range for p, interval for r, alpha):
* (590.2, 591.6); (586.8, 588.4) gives 577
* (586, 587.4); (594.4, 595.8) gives 569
